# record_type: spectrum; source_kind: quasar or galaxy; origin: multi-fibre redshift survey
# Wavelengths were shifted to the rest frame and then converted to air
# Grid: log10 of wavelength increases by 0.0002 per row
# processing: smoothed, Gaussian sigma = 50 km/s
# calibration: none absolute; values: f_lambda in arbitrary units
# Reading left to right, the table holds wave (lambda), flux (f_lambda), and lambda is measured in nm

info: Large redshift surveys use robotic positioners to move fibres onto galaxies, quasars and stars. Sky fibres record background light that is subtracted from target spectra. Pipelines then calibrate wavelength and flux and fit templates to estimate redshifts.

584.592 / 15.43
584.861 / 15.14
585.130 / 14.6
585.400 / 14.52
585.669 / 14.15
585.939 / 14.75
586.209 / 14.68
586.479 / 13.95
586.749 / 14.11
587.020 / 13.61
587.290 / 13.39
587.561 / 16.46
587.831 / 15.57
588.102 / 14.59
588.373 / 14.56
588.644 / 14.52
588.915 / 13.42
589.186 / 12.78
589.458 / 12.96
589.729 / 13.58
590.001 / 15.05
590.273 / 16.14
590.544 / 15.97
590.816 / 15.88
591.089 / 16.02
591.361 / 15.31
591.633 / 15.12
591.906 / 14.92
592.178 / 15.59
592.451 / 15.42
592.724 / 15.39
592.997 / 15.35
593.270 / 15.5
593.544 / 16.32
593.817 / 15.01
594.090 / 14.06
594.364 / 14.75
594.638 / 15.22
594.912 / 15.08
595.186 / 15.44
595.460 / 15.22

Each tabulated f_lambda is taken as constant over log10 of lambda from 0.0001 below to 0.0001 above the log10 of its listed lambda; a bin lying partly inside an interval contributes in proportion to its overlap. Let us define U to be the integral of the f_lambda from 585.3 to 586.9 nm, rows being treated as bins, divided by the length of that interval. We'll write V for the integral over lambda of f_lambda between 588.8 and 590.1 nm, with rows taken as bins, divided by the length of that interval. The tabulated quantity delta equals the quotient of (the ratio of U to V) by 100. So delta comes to 0.0106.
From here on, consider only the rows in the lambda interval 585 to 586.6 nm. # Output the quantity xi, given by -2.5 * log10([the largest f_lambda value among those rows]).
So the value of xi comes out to -2.922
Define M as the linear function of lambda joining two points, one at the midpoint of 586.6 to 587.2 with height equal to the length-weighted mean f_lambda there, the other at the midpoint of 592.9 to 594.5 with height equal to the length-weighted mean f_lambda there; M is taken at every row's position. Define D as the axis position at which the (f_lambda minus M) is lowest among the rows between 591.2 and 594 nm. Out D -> 593.817 nm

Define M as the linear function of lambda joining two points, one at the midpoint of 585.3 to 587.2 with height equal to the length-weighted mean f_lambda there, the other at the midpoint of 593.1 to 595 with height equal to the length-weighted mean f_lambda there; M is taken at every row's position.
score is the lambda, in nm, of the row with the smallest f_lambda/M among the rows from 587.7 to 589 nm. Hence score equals 588.915 nm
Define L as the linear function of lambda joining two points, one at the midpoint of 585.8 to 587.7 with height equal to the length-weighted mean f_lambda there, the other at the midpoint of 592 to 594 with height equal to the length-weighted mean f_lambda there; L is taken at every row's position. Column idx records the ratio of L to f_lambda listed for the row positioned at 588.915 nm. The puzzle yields 1.10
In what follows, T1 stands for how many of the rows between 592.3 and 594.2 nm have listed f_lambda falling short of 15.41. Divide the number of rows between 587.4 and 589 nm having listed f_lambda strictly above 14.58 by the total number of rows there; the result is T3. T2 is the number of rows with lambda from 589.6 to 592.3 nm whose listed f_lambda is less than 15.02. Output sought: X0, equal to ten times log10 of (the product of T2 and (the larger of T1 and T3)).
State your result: 9.0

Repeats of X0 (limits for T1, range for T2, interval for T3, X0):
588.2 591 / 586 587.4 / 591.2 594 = 15.4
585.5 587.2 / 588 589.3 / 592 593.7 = 14.8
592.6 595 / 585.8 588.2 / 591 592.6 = 16.9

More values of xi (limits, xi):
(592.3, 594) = -3.032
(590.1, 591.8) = -3.020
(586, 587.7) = -3.041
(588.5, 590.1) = -2.944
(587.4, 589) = -3.041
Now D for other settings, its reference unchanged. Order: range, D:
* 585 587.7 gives 587.290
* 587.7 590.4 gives 589.186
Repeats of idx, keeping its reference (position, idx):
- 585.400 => 0.98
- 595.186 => 1.03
